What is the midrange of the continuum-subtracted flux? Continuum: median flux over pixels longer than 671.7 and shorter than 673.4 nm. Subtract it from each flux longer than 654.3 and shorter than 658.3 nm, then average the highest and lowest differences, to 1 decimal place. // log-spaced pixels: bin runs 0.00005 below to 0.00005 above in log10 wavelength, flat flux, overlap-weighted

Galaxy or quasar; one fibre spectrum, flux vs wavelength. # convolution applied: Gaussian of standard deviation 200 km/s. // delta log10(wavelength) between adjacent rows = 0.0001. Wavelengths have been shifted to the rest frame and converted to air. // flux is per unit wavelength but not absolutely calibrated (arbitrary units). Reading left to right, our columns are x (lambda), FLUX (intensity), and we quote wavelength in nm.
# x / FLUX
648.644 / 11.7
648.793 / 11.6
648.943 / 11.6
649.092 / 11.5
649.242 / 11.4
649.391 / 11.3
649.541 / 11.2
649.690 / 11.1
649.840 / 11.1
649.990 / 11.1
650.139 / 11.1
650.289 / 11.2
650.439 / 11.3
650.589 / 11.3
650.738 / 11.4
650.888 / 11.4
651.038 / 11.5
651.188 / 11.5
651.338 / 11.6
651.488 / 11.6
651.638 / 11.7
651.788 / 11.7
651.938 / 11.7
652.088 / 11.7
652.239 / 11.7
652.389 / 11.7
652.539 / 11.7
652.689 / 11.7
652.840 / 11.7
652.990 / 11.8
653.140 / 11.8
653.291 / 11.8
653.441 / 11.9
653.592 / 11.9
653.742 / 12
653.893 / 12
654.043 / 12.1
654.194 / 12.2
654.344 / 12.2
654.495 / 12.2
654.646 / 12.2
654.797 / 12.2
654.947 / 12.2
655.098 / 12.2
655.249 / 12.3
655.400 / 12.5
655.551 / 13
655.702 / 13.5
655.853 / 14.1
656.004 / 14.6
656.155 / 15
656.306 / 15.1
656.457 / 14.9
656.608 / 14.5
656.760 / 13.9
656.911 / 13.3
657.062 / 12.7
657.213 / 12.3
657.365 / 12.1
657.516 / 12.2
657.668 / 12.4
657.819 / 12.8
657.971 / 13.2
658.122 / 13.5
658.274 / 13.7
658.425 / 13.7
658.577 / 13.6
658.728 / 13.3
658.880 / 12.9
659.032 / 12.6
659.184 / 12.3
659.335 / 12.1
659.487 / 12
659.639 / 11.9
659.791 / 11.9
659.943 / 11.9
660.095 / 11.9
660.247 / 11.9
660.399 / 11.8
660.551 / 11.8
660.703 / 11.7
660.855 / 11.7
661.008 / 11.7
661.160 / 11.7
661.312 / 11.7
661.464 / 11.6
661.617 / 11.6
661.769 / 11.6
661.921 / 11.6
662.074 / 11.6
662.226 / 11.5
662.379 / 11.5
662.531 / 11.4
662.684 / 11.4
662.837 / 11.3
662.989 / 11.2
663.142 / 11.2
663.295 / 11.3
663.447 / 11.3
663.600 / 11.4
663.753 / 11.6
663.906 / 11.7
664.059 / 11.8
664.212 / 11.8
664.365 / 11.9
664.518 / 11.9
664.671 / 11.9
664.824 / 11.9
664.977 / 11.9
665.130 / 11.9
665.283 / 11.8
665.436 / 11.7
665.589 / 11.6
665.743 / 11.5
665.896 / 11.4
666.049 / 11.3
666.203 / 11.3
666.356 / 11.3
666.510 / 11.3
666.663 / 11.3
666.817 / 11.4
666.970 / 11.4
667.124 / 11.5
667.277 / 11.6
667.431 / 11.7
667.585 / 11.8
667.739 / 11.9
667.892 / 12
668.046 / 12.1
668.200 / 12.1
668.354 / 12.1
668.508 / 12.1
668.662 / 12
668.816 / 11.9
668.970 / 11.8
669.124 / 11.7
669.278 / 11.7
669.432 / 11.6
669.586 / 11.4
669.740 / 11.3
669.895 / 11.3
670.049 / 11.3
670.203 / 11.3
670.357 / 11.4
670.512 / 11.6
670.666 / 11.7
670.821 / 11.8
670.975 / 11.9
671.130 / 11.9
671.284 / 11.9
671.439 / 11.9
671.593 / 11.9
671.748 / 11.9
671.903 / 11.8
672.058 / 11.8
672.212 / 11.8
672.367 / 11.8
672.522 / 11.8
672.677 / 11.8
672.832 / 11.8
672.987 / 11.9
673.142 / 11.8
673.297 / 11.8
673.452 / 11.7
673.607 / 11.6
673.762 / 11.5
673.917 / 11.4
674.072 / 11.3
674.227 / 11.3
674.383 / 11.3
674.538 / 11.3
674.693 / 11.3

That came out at 1.8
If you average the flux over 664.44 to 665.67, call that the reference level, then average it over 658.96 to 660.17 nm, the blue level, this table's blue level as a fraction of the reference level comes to 1.021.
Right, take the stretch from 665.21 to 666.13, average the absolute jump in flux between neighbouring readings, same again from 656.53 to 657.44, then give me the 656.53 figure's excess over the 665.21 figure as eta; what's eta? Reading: 0.38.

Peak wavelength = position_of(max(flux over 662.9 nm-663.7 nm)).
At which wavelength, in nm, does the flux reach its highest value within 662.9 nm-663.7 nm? 663.600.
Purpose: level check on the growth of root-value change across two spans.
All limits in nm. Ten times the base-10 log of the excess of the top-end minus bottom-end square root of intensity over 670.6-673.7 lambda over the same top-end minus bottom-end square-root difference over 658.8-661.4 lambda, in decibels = -8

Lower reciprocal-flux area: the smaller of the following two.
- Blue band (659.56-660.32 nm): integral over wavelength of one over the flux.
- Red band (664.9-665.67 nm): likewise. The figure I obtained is 0.0638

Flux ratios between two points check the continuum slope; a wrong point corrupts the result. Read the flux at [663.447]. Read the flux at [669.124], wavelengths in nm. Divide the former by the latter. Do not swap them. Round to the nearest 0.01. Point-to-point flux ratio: 0.97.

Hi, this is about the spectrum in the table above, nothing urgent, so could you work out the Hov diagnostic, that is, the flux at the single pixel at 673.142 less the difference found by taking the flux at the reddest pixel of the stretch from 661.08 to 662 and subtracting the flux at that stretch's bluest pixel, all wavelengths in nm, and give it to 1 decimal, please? 11.9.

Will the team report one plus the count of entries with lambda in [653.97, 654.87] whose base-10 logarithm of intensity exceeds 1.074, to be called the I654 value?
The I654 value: 7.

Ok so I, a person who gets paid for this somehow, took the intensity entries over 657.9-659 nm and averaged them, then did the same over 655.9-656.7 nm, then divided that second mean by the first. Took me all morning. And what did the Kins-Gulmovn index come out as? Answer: 1.10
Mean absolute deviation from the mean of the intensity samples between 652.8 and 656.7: 0.97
